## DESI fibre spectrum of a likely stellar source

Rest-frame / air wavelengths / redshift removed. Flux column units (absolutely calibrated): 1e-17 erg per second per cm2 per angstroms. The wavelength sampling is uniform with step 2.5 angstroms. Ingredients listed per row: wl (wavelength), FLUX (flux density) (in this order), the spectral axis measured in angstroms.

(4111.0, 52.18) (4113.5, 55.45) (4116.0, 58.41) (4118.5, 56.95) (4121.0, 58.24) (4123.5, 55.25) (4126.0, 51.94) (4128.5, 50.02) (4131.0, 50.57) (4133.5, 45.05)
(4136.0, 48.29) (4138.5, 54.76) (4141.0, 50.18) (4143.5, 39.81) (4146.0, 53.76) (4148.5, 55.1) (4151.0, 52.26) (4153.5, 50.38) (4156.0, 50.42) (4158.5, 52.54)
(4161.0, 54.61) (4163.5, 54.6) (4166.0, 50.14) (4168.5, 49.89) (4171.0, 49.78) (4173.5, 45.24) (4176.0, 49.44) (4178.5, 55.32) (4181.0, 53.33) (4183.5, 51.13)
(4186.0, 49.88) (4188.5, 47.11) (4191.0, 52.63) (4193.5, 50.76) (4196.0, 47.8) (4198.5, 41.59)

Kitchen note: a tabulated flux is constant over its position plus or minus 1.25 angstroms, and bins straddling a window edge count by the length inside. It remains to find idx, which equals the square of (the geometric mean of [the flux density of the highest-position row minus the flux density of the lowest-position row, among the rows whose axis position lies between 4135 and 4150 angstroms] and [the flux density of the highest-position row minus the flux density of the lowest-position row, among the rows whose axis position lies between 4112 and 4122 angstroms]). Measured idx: 19.0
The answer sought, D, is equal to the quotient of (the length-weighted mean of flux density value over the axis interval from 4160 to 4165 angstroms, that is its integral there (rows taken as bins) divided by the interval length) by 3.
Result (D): 18.1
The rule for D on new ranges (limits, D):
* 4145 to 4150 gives 18.1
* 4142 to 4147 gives 15.5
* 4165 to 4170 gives 16.7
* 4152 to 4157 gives 16.8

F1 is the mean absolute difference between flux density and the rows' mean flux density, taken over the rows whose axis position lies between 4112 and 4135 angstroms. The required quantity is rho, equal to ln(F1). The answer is 1.30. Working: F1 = 3.69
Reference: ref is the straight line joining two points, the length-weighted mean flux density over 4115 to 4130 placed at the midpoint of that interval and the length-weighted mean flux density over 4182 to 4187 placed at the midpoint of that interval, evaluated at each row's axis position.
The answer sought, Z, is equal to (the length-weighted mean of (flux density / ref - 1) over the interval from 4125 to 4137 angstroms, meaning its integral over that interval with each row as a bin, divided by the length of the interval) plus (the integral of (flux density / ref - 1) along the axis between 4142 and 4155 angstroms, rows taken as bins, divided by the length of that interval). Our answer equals -0.15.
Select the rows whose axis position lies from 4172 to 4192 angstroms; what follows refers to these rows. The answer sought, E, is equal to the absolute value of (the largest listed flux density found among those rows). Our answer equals 55.3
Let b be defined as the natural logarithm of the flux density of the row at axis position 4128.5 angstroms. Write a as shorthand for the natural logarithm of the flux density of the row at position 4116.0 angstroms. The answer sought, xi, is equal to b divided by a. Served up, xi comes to 0.96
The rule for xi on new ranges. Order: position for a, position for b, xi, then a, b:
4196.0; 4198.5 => 0.96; 3.87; 3.73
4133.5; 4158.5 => 1.04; 3.81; 3.96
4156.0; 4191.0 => 1.01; 3.92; 3.96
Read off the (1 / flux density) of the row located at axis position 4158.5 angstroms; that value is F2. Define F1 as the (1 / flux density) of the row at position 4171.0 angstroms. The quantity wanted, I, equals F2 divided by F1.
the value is 0.95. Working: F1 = 0.0201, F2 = 0.0190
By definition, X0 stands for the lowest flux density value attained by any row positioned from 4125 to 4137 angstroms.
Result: 45.05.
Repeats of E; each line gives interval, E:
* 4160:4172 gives 54.6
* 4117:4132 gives 58.2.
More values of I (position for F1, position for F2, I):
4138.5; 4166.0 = 1.09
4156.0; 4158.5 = 0.96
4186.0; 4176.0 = 1.01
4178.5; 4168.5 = 1.11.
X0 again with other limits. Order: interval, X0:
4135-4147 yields 39.81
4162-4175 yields 45.24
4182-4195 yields 47.11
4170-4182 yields 45.24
